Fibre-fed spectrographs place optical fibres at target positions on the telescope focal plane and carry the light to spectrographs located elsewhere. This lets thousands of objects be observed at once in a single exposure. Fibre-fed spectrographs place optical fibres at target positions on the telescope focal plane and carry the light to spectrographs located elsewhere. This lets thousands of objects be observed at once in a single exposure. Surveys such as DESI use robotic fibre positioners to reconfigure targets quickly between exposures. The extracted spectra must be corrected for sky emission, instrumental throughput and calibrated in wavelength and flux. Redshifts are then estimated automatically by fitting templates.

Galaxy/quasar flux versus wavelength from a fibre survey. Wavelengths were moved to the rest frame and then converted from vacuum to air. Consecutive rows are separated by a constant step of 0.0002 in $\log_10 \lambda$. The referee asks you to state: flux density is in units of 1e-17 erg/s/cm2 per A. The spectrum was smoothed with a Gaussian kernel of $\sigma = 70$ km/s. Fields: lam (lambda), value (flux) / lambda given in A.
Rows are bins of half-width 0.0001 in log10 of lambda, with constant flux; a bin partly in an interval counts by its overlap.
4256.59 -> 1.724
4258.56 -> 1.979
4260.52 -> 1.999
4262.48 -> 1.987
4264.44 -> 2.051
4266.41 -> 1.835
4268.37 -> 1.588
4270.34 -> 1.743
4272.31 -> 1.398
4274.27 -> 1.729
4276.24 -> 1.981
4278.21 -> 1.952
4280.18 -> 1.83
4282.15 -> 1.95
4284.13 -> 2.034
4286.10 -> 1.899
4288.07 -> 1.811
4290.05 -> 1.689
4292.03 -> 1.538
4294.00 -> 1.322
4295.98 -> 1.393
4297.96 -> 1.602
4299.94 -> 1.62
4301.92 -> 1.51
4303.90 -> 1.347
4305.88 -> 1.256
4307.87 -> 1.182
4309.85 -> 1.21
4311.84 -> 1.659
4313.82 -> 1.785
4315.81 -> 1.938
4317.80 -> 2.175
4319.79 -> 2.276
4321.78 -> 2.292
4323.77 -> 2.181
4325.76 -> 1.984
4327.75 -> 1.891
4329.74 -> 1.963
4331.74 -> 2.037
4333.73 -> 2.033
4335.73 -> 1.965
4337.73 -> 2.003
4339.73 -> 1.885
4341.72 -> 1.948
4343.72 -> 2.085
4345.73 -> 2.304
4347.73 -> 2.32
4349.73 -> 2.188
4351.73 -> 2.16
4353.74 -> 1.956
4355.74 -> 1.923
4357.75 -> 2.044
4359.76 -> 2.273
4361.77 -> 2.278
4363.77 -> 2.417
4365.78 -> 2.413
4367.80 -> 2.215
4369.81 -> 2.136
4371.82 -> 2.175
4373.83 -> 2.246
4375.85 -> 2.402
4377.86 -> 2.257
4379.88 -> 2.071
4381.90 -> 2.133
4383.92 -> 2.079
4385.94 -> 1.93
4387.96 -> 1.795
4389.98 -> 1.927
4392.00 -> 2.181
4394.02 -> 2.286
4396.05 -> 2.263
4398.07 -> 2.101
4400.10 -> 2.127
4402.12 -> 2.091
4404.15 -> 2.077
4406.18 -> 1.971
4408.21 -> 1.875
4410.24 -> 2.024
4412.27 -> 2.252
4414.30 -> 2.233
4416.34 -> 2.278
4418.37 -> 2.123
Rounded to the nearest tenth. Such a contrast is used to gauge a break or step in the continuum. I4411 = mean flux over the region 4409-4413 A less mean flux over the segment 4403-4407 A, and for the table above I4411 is 0.1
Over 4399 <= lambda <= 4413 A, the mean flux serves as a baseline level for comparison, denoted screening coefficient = 2.06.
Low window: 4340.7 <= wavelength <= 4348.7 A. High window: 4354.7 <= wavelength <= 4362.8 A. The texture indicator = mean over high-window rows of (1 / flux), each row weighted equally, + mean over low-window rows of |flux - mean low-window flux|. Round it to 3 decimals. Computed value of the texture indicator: 0.620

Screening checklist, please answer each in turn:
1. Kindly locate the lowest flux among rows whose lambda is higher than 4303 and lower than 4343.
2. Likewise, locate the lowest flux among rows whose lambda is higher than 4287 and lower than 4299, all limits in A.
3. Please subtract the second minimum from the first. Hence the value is -0.1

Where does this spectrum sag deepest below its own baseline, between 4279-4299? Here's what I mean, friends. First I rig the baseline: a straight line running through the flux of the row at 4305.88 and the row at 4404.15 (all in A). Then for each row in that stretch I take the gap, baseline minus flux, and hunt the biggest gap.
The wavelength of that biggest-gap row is 4294.00 A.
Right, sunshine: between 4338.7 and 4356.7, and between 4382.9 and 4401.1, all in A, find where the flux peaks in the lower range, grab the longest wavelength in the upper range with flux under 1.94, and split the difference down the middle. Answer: 4368.9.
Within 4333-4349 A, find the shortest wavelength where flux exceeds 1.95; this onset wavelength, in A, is 4333.73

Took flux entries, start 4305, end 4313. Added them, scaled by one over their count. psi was 1.3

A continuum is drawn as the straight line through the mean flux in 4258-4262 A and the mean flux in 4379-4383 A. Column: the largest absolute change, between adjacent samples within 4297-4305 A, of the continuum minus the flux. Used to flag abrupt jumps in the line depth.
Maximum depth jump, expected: 0.16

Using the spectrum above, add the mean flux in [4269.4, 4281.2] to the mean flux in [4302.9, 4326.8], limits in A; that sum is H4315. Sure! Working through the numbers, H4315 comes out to 3.5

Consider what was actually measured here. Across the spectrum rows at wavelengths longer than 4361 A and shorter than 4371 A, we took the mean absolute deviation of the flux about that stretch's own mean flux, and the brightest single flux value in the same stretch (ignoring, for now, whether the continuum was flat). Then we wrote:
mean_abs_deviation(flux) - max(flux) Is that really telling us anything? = -2.32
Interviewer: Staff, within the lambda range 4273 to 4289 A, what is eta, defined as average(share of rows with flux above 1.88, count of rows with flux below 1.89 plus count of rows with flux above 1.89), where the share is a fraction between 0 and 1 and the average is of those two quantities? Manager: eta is 4.3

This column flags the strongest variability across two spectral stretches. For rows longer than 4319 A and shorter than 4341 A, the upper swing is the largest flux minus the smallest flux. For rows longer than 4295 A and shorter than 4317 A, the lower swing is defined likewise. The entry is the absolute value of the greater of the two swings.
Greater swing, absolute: 0.76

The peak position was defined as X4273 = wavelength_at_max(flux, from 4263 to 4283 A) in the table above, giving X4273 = 4264.44 A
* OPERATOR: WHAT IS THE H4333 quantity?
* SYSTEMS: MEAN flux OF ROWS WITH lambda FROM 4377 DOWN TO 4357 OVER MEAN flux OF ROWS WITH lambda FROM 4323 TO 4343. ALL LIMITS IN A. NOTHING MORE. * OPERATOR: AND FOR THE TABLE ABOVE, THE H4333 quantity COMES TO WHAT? 1.14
